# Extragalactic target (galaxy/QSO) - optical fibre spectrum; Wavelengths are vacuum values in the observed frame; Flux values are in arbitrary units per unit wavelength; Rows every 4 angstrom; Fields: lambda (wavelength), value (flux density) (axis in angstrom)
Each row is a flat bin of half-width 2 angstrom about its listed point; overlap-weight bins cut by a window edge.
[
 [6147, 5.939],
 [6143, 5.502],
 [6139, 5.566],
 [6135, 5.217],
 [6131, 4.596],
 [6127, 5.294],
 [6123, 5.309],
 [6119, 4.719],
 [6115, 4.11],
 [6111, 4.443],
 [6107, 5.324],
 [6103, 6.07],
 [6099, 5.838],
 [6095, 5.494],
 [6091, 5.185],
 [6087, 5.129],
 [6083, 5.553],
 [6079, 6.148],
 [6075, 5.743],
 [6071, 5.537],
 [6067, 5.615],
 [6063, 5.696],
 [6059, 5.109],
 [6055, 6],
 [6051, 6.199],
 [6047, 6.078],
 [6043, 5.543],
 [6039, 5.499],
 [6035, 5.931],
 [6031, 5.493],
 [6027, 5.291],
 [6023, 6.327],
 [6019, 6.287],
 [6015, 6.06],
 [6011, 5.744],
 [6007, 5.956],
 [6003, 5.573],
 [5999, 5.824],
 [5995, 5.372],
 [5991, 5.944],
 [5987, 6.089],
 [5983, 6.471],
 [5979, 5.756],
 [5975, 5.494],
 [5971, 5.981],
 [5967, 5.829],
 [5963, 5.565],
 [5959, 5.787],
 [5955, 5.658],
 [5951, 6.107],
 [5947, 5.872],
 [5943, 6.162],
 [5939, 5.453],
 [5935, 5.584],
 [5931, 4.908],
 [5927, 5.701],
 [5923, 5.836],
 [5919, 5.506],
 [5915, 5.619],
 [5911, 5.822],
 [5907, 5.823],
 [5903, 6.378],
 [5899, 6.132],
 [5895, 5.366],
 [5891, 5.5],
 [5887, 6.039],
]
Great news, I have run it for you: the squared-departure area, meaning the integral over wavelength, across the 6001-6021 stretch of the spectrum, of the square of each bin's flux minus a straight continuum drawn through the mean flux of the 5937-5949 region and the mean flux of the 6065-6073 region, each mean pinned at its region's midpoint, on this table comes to 2.4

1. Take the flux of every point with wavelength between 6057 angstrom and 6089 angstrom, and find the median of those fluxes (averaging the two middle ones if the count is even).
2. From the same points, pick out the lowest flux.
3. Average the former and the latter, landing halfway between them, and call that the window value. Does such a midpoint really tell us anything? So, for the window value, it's 5.3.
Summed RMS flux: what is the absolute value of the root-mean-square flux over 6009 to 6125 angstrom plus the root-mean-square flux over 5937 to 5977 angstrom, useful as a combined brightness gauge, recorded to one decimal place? 11.4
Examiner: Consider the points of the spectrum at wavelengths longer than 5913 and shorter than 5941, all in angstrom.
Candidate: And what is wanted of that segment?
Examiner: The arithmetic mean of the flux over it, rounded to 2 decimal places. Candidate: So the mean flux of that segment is 5.52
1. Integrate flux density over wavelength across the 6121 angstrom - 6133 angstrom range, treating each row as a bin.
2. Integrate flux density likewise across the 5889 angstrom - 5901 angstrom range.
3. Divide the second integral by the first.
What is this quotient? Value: 1.12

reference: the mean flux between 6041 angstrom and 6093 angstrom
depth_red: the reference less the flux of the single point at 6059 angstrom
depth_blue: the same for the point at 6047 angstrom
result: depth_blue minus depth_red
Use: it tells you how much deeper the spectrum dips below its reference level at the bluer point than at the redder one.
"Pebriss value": -1.0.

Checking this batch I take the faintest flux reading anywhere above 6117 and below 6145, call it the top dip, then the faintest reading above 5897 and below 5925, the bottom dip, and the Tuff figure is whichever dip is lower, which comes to 4.6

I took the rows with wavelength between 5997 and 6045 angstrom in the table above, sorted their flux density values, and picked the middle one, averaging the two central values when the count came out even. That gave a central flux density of 5.78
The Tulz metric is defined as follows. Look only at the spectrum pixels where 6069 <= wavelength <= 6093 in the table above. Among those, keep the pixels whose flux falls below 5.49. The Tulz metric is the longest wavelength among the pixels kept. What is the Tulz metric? 6091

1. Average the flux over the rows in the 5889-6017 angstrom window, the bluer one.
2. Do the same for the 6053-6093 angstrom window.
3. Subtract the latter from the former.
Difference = 0.2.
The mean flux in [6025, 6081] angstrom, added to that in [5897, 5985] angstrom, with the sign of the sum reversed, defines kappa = -11.5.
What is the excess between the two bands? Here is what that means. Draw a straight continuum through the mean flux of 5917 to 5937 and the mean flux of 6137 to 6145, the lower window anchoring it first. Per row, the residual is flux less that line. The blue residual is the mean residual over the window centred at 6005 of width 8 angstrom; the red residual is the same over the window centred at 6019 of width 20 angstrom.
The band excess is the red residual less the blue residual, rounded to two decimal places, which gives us 0.18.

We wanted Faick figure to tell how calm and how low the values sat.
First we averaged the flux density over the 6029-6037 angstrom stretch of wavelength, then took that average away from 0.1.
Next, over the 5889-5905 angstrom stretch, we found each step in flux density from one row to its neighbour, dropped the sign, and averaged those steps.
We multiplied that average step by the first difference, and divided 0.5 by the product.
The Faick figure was -0.23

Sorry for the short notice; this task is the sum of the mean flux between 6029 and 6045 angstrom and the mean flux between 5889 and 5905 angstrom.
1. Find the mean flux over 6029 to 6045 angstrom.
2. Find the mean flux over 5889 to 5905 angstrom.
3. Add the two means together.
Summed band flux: 11.46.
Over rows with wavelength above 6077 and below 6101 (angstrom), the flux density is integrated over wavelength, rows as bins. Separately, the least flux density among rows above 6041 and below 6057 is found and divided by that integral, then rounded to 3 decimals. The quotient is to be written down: 0.042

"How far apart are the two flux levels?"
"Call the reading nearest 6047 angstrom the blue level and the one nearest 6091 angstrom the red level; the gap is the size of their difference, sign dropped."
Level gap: 0.89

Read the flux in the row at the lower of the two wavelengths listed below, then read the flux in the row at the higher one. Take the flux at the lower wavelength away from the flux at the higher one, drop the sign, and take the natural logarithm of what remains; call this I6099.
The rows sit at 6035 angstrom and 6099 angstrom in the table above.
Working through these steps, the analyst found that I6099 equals -2.4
